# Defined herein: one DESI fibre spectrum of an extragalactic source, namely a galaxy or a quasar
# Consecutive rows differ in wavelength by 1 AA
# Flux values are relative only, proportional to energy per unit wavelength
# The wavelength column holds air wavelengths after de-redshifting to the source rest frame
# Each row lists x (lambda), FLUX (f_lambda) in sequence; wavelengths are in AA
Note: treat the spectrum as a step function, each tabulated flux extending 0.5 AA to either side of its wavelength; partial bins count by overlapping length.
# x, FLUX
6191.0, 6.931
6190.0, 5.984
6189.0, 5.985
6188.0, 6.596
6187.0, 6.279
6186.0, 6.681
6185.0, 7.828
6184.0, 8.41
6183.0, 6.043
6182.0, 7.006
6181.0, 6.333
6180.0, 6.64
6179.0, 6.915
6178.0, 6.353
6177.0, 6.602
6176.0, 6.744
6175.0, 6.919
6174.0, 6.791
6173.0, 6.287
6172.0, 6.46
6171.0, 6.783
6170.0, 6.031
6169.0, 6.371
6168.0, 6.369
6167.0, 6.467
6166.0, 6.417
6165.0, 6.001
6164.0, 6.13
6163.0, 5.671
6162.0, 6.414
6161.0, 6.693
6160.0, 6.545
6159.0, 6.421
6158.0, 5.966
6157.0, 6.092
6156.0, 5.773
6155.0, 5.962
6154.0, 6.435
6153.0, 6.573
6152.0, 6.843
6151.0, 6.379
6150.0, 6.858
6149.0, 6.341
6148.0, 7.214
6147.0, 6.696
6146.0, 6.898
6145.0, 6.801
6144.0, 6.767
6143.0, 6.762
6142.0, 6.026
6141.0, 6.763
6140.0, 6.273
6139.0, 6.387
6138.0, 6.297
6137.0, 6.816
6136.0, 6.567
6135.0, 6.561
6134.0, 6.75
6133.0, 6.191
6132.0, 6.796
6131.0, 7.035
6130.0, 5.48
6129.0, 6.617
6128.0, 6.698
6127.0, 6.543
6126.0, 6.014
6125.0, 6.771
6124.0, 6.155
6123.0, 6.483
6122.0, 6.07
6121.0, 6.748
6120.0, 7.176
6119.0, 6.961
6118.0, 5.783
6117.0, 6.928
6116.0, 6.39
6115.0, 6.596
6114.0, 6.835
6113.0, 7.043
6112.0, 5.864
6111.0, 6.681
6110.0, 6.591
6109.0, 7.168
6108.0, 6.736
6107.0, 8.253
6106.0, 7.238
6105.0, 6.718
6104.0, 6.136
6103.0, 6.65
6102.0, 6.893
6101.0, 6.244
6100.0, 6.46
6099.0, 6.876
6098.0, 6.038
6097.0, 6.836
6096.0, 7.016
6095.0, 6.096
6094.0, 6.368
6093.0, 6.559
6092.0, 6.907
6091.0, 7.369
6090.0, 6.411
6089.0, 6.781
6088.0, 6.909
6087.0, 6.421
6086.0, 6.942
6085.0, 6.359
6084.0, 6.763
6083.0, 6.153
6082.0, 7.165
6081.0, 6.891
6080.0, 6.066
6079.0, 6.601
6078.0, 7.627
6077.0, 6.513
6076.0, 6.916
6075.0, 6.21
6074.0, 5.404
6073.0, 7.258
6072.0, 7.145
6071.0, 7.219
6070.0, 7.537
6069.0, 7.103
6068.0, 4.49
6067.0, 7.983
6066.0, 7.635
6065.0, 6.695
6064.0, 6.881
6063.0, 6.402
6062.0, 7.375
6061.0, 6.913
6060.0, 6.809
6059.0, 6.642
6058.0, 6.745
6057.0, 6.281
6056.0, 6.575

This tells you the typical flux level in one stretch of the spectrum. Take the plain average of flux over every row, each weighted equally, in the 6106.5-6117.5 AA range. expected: 6.83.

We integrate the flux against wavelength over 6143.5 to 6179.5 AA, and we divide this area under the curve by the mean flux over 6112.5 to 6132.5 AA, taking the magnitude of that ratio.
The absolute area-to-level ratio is 36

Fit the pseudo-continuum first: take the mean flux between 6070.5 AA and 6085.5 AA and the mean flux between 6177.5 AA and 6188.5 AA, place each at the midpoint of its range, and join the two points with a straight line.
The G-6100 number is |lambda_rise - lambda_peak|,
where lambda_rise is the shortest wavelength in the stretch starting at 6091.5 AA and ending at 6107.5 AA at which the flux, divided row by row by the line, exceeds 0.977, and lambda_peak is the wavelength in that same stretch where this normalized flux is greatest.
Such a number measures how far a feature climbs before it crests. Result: 15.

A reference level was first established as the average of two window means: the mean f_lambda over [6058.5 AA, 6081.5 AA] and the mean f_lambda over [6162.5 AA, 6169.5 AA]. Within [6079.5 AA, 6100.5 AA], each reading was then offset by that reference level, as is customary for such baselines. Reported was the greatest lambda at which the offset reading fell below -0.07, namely 6098.0 AA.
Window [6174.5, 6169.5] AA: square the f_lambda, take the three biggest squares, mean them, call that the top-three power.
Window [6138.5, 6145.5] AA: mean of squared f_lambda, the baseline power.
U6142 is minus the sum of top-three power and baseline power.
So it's -87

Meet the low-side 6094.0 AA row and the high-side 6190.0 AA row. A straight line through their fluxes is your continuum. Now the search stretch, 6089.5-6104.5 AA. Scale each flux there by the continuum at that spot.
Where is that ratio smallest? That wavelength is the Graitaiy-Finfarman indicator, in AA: 6098.0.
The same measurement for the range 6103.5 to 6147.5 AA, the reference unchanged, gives 6130.0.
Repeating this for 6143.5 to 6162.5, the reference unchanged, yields 6156.0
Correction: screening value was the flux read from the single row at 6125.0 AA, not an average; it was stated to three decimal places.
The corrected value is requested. 6.771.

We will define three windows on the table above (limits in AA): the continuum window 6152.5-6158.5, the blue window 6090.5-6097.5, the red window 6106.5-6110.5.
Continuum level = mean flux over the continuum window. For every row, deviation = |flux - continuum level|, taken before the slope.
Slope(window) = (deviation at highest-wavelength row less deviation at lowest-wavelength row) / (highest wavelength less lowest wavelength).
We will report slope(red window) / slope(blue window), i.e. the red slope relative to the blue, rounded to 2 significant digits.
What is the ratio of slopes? 6.2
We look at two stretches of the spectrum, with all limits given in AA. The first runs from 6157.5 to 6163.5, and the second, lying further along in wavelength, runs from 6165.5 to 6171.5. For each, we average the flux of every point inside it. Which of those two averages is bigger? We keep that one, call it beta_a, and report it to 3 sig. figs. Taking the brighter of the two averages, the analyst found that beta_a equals 6.41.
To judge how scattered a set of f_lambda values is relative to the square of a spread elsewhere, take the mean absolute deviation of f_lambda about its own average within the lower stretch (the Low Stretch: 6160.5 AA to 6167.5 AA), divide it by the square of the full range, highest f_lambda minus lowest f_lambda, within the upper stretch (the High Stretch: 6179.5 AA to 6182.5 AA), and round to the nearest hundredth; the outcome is 0.61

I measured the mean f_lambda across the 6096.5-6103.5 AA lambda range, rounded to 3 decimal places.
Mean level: 6.571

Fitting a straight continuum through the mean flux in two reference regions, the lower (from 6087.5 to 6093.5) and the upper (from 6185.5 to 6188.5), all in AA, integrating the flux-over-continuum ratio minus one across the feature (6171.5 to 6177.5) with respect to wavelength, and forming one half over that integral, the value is 7.2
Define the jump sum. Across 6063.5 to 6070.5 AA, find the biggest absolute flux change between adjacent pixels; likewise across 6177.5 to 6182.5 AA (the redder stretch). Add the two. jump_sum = 4.2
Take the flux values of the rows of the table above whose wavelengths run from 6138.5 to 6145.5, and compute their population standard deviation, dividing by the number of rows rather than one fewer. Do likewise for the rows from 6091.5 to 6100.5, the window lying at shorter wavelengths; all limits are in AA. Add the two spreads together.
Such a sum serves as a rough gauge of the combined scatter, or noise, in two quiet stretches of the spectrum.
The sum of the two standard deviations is 0.63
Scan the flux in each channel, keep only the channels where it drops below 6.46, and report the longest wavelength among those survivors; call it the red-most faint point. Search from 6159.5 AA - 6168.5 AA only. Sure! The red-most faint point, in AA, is 6168.0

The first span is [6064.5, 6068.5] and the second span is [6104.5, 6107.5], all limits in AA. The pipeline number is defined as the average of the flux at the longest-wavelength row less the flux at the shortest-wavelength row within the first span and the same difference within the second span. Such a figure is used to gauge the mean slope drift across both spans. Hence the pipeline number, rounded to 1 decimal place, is -0.3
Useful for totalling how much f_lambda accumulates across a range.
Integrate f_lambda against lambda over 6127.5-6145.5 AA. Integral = 118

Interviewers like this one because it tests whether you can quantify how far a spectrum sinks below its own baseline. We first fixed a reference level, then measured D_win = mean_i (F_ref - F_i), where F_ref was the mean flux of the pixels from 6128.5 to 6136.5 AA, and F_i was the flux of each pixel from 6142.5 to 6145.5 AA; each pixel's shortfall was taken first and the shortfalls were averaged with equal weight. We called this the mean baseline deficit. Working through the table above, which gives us -0.28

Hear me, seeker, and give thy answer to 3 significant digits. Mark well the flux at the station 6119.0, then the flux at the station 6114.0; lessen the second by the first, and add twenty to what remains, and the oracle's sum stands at 19.9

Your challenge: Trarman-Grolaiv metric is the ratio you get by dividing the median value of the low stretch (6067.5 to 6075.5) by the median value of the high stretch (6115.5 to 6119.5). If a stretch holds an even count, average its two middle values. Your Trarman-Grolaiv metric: 1.07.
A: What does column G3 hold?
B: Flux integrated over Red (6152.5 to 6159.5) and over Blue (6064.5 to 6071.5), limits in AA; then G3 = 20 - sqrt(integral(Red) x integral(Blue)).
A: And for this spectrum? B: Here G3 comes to -25.9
